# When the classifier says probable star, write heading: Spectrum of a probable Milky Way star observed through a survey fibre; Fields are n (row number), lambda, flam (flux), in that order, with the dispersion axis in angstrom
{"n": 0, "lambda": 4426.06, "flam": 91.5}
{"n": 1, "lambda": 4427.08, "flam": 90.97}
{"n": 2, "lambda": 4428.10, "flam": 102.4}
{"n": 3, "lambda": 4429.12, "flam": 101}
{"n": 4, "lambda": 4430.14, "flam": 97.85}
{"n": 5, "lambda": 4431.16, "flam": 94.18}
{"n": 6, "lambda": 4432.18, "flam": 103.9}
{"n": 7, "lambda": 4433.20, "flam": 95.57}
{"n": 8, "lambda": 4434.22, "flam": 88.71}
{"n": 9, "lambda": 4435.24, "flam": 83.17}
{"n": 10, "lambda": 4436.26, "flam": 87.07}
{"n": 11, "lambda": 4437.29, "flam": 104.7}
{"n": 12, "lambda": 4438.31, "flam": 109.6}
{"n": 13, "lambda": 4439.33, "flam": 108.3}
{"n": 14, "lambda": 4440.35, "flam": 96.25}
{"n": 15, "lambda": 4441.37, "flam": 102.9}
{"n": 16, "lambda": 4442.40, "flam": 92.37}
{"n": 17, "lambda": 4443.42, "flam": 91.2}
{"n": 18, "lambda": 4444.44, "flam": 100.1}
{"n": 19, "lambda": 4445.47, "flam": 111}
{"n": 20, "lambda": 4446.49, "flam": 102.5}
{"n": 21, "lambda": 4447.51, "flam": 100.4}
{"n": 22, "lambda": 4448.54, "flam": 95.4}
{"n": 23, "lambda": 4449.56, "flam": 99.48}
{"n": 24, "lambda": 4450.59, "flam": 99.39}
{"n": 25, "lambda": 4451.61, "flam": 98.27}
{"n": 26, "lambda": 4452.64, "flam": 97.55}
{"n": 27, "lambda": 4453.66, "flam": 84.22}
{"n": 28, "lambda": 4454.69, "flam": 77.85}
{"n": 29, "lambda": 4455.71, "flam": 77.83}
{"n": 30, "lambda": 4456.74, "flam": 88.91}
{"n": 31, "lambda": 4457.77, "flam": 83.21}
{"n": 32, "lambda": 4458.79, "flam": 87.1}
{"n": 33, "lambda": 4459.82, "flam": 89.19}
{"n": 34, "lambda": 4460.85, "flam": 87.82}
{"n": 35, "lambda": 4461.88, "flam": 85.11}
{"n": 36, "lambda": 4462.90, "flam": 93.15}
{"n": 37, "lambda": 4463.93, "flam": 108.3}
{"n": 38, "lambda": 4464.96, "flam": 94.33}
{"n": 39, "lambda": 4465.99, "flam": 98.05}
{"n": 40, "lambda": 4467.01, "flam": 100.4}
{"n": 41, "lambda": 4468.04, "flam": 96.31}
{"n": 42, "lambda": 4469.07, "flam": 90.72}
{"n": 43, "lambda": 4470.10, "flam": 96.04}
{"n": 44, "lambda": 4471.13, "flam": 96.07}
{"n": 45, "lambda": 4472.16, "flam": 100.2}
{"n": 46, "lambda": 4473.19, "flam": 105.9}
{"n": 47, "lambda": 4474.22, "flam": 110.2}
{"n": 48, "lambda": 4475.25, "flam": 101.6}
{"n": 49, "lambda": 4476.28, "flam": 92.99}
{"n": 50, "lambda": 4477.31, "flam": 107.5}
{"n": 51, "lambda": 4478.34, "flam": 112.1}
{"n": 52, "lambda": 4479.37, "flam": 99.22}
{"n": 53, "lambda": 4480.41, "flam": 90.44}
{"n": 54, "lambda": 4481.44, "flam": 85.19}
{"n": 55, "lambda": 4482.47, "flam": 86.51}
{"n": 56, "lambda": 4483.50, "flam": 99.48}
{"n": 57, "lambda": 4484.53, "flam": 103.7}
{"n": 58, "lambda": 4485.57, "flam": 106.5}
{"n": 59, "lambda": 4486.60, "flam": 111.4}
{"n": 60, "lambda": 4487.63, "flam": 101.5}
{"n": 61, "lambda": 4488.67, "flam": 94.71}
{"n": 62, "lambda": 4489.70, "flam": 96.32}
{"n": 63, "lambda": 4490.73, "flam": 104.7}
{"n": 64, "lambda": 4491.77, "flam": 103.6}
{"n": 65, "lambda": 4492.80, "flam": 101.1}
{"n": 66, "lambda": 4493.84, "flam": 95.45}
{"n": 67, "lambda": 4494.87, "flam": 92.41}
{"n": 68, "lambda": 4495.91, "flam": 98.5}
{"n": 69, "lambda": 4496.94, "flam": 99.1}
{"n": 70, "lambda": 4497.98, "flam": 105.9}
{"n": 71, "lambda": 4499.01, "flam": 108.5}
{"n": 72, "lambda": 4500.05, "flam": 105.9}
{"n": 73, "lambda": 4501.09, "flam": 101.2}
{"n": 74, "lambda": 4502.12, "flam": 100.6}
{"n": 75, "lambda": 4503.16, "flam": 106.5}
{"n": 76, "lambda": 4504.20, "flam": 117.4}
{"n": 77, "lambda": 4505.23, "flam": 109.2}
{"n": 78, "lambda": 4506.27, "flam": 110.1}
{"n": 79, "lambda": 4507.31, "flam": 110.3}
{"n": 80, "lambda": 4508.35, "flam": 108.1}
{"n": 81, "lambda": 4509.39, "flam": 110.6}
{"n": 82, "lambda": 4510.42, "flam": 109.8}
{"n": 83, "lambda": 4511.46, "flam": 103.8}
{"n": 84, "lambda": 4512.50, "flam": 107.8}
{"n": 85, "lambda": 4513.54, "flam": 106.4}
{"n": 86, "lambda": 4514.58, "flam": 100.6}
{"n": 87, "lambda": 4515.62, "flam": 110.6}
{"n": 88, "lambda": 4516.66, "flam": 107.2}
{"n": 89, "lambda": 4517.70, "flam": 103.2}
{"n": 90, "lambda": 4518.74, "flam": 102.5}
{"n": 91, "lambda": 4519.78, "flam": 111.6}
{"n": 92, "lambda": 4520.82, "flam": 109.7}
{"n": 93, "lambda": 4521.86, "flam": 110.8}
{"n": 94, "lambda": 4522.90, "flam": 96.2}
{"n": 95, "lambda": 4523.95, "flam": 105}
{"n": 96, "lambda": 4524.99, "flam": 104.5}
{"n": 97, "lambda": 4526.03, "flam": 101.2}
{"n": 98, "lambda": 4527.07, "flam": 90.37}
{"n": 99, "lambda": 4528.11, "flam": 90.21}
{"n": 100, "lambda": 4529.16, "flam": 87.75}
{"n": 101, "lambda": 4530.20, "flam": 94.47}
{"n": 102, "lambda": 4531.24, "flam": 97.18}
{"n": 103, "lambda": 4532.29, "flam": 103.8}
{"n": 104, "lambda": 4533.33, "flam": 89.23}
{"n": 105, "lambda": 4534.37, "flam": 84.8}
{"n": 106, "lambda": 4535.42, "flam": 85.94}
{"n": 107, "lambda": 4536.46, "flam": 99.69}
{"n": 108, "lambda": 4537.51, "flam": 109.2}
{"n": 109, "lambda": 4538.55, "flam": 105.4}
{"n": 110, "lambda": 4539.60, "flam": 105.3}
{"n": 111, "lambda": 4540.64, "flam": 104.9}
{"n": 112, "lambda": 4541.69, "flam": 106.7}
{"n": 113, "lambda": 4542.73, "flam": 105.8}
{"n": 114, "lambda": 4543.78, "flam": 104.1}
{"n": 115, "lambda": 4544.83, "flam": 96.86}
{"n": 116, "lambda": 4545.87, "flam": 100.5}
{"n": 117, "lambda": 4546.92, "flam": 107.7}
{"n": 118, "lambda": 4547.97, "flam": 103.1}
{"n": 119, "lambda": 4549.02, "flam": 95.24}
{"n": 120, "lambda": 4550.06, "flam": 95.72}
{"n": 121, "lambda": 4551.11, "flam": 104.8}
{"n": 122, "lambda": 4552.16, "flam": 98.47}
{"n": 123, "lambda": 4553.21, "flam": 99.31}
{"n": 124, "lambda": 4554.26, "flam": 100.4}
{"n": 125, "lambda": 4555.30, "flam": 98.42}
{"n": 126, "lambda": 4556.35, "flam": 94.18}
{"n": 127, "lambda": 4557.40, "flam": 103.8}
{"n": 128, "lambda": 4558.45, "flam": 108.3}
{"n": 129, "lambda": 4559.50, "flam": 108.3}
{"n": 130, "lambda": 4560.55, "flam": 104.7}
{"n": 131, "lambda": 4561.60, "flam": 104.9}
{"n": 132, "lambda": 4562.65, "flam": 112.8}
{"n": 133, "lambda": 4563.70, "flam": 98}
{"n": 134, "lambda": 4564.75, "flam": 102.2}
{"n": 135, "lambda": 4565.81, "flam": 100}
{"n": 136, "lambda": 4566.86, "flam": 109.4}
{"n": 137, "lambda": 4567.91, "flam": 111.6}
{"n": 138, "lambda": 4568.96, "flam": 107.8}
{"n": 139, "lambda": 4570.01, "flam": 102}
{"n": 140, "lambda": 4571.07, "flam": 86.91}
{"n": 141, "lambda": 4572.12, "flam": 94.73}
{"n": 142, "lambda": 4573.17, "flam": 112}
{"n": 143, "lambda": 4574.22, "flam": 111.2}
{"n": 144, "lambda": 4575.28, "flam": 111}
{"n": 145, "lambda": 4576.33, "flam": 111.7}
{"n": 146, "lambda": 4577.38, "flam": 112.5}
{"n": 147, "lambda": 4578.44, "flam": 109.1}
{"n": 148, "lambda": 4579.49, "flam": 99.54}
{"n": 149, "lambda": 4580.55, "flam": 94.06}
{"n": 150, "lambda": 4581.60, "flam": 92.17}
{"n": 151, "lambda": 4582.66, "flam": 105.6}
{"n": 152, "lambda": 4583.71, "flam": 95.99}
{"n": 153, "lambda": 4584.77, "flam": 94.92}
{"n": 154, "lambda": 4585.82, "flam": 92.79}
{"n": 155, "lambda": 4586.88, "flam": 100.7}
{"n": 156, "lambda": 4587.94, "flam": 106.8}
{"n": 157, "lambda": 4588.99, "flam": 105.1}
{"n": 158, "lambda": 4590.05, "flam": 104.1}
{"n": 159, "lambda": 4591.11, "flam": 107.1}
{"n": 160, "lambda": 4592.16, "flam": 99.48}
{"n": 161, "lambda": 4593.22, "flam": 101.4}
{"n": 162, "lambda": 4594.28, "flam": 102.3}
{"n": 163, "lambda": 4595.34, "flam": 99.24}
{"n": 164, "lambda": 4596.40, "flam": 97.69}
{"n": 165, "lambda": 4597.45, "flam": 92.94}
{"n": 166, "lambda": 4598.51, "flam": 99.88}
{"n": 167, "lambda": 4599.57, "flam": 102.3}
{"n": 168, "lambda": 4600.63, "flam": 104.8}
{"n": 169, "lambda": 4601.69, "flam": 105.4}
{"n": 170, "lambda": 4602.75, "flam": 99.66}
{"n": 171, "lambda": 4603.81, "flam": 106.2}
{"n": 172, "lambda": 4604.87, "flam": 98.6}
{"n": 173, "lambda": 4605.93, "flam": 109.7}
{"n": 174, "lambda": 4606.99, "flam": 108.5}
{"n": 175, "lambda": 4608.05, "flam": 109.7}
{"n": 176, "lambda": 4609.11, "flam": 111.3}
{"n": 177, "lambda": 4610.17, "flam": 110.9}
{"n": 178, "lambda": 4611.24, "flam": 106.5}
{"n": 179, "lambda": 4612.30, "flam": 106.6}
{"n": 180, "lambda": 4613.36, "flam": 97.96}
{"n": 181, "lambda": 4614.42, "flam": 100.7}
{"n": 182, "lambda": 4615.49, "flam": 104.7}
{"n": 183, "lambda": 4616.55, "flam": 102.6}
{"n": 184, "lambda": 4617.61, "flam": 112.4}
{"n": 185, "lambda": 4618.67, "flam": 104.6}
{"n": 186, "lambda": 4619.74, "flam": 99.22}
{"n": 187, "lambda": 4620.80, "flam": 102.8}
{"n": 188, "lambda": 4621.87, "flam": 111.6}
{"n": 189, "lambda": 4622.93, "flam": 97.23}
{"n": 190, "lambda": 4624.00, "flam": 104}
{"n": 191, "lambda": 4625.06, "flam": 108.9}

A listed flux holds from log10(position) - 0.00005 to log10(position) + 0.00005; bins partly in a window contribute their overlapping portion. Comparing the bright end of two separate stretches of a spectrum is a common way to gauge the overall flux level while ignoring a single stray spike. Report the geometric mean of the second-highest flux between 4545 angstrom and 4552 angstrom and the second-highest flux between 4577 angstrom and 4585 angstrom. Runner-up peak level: 107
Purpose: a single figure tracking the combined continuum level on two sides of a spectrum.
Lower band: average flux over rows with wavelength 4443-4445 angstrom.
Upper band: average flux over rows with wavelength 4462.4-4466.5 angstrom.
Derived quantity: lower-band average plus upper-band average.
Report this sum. 194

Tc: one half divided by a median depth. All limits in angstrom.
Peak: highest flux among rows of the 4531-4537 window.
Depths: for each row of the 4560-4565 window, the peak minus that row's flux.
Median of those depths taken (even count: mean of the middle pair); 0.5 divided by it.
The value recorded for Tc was -0.56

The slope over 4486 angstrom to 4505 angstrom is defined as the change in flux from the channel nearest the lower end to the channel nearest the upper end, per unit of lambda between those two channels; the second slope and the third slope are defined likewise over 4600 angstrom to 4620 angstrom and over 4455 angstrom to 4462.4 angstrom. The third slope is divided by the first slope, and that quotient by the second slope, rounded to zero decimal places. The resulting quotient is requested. -12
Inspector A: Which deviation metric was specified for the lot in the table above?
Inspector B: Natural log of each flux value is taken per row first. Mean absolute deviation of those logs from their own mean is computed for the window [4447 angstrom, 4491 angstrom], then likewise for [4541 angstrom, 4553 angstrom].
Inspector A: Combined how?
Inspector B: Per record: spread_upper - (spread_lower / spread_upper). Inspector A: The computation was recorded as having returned -1.80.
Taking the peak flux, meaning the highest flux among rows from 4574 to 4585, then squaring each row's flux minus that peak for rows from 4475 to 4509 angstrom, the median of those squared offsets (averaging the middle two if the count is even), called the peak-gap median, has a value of 119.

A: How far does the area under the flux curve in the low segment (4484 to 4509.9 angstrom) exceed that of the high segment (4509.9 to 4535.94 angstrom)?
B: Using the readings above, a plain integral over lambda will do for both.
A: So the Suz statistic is 77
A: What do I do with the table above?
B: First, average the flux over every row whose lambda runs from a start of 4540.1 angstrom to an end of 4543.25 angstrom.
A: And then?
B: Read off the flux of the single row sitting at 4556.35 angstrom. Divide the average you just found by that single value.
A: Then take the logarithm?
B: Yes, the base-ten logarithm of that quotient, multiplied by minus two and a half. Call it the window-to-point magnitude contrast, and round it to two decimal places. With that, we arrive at -0.13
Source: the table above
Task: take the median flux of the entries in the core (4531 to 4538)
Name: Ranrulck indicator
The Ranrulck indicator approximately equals 97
